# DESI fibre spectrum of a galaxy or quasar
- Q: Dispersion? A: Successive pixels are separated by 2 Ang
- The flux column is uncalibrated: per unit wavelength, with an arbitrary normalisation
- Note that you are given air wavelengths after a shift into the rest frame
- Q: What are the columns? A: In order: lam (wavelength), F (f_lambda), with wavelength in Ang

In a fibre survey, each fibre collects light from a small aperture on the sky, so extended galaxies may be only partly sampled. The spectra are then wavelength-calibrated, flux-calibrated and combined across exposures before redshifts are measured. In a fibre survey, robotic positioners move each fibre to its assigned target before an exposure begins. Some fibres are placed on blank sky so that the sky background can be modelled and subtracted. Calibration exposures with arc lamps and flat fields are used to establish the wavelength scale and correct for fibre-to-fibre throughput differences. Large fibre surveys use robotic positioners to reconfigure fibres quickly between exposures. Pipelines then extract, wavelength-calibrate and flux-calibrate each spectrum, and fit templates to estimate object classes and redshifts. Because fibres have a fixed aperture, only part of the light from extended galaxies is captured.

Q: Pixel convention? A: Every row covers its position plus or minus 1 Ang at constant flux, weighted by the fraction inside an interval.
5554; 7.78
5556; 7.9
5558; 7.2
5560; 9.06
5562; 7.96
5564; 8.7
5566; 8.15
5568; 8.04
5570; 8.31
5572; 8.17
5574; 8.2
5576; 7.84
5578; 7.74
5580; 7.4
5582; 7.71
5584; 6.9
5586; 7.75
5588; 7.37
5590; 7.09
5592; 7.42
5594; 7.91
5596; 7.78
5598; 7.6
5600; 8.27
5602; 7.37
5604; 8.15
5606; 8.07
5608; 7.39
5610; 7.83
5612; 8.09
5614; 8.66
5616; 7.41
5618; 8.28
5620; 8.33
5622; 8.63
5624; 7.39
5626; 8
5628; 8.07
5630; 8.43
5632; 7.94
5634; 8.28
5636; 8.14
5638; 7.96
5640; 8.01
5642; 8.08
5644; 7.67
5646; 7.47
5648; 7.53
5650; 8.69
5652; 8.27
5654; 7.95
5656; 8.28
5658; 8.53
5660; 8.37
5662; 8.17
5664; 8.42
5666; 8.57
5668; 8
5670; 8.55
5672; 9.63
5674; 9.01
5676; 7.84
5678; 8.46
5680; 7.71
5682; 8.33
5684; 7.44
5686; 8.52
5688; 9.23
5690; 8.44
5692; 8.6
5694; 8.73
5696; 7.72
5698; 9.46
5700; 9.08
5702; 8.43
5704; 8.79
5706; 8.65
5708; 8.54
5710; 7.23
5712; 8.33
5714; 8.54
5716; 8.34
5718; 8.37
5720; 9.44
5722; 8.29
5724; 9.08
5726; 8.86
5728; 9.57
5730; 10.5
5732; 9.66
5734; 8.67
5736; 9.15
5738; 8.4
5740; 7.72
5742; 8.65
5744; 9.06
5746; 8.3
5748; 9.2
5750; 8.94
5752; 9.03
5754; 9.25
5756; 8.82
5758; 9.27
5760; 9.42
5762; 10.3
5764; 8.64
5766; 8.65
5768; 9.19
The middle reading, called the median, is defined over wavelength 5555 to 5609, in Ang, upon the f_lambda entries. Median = 7.8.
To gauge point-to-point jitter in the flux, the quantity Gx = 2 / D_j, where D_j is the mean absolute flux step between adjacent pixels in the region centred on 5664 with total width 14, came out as 6.4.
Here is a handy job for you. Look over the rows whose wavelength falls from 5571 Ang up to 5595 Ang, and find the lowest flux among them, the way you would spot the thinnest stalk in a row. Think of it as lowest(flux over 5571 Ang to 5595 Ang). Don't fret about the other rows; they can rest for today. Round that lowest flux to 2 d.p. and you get 6.90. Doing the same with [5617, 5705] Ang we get 7.39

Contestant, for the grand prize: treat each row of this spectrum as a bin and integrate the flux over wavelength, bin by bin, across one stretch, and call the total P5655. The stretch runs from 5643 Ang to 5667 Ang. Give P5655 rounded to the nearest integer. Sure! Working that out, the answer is 196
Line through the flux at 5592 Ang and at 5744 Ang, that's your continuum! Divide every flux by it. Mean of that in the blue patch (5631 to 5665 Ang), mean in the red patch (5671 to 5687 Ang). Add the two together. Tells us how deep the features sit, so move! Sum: 2.01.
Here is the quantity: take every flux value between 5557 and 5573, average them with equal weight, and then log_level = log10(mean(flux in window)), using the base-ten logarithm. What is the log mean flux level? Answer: 0.914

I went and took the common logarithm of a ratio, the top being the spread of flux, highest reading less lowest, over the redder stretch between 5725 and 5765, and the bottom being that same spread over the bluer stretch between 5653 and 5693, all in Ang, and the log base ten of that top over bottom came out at 0.10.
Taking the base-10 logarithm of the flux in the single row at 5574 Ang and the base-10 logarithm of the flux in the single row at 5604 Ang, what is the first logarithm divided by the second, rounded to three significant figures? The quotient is 1.00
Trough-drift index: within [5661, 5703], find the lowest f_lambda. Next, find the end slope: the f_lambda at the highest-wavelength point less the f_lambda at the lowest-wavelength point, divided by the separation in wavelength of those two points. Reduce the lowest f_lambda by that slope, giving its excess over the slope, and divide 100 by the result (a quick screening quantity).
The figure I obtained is 13.5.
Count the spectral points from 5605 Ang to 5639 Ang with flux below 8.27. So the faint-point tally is 11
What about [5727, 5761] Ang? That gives 1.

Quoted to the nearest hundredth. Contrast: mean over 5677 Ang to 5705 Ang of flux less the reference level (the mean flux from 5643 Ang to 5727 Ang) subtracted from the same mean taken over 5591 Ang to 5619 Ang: -0.62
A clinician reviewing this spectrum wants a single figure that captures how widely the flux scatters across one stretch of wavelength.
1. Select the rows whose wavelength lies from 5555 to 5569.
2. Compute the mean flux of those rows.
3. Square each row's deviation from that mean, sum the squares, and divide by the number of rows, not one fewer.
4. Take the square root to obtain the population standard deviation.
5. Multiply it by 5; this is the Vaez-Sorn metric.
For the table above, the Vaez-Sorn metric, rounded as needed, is 2.8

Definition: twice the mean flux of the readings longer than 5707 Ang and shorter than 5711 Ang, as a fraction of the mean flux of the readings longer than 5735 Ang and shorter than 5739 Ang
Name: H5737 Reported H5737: 1.80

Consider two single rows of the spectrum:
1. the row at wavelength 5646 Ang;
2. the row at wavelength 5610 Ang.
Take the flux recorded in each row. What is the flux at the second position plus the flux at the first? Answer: 15.3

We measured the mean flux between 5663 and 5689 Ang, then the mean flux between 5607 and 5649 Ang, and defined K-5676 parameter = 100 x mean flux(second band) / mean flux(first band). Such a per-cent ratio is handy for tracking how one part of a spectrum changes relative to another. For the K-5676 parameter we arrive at 95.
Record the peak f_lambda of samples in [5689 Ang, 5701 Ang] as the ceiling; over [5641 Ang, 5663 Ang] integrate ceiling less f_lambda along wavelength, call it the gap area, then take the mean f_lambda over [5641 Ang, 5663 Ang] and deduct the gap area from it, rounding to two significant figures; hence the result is -22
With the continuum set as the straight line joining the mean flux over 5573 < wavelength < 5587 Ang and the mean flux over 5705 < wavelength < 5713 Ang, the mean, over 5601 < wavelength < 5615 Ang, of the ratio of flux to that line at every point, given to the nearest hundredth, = 1.02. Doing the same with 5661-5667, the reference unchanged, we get 1.05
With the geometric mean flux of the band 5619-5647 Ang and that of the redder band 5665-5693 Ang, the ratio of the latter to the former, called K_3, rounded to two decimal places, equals 1.05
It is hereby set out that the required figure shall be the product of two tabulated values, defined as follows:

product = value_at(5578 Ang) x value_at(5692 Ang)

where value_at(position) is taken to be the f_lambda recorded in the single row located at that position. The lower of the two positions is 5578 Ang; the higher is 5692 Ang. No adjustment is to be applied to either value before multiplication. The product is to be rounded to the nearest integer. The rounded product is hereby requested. 67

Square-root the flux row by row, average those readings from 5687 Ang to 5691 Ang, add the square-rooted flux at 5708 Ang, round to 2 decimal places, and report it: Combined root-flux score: 5.89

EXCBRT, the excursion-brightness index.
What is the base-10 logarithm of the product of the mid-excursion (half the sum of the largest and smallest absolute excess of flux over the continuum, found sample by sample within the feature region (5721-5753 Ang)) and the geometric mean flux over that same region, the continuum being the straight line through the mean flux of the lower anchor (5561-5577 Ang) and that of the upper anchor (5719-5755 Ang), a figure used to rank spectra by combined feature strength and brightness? 0.85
